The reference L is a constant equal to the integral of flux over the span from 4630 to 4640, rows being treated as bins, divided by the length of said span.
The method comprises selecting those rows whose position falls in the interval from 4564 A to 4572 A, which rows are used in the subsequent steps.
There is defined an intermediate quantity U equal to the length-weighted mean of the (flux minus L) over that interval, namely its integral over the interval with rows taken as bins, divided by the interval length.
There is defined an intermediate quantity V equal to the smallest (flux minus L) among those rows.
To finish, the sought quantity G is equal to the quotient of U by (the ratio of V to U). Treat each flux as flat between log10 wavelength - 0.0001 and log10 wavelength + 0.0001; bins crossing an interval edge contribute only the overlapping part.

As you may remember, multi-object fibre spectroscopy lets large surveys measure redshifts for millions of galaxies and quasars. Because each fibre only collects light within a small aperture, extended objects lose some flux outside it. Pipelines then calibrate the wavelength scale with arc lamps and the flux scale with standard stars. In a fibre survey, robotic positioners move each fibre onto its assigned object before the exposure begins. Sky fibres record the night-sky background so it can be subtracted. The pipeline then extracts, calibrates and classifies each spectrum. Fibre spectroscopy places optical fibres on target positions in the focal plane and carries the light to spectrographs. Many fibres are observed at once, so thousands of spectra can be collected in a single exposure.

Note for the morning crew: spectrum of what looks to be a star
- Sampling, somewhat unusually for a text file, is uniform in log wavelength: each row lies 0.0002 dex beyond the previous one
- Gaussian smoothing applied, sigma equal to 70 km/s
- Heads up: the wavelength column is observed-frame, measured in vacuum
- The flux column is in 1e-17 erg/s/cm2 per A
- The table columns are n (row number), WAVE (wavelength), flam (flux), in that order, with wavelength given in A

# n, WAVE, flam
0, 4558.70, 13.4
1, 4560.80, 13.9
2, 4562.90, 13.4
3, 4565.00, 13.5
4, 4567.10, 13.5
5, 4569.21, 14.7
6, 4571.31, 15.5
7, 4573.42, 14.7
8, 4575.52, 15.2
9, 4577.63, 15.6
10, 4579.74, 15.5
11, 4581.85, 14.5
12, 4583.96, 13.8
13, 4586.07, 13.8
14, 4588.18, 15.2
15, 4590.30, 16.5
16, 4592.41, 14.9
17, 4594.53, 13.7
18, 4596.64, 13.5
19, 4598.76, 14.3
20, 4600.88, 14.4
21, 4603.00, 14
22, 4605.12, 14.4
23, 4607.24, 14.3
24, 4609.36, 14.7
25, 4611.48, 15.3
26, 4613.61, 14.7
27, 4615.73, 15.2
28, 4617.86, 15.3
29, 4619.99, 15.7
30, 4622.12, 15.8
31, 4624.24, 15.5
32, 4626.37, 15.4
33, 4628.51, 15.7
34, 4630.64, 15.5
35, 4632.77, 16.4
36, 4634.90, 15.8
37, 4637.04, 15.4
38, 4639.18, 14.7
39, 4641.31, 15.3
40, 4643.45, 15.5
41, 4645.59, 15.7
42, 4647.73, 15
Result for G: -0.8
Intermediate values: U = -1.3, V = -2.1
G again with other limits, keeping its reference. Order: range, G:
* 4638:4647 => -0.1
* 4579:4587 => -0.8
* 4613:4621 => -0.1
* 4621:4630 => 0.0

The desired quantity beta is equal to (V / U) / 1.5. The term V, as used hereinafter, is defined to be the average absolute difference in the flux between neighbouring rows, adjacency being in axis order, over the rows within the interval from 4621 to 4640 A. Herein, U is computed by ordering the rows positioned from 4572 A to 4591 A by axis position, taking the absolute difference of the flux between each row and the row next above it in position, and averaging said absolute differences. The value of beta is 0.43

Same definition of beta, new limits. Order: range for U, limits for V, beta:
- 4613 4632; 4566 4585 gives 1.83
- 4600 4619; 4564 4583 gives 1.03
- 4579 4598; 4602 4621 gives 0.28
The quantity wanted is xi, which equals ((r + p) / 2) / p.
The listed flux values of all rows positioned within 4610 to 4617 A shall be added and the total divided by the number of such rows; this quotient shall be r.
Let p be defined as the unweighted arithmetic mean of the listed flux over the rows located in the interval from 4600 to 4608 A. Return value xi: 1.028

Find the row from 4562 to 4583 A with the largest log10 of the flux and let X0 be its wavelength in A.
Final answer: 4577.63 A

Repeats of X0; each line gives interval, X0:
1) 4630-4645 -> 4632.77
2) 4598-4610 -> 4609.36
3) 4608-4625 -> 4622.12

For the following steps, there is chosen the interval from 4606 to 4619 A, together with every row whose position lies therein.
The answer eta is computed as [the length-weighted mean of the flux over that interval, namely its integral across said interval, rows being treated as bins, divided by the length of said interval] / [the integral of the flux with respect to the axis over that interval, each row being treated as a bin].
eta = 0.077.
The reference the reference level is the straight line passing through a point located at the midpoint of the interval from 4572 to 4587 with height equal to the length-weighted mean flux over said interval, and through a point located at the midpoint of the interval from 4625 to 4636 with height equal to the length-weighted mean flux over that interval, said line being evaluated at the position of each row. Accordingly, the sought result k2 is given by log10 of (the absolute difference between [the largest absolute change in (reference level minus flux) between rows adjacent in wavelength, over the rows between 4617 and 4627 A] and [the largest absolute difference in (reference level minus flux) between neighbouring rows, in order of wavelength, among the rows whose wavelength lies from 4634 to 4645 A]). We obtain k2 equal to -0.42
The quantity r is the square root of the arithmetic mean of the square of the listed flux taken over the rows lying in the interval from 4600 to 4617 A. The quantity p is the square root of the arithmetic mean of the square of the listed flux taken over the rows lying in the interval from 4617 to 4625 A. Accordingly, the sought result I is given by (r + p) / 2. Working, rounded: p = 15.6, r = 14.63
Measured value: 15.1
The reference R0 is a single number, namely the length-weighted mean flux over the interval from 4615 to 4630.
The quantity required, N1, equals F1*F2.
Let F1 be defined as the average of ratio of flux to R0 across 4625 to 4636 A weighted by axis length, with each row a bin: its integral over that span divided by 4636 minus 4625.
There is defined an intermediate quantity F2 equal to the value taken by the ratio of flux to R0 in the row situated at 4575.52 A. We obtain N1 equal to 0.994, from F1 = 1.01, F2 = 0.98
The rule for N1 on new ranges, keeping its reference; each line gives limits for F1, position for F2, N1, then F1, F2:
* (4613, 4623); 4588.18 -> 0.970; 0.99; 0.98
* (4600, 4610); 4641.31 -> 0.912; 0.92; 0.99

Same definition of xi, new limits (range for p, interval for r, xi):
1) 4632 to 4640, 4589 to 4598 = 0.970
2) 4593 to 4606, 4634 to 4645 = 1.046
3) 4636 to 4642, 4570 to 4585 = 0.995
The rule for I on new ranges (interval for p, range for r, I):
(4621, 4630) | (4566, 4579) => 15.2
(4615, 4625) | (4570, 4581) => 15.4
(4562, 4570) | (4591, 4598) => 13.9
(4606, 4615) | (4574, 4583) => 15.0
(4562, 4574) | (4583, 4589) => 14.3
